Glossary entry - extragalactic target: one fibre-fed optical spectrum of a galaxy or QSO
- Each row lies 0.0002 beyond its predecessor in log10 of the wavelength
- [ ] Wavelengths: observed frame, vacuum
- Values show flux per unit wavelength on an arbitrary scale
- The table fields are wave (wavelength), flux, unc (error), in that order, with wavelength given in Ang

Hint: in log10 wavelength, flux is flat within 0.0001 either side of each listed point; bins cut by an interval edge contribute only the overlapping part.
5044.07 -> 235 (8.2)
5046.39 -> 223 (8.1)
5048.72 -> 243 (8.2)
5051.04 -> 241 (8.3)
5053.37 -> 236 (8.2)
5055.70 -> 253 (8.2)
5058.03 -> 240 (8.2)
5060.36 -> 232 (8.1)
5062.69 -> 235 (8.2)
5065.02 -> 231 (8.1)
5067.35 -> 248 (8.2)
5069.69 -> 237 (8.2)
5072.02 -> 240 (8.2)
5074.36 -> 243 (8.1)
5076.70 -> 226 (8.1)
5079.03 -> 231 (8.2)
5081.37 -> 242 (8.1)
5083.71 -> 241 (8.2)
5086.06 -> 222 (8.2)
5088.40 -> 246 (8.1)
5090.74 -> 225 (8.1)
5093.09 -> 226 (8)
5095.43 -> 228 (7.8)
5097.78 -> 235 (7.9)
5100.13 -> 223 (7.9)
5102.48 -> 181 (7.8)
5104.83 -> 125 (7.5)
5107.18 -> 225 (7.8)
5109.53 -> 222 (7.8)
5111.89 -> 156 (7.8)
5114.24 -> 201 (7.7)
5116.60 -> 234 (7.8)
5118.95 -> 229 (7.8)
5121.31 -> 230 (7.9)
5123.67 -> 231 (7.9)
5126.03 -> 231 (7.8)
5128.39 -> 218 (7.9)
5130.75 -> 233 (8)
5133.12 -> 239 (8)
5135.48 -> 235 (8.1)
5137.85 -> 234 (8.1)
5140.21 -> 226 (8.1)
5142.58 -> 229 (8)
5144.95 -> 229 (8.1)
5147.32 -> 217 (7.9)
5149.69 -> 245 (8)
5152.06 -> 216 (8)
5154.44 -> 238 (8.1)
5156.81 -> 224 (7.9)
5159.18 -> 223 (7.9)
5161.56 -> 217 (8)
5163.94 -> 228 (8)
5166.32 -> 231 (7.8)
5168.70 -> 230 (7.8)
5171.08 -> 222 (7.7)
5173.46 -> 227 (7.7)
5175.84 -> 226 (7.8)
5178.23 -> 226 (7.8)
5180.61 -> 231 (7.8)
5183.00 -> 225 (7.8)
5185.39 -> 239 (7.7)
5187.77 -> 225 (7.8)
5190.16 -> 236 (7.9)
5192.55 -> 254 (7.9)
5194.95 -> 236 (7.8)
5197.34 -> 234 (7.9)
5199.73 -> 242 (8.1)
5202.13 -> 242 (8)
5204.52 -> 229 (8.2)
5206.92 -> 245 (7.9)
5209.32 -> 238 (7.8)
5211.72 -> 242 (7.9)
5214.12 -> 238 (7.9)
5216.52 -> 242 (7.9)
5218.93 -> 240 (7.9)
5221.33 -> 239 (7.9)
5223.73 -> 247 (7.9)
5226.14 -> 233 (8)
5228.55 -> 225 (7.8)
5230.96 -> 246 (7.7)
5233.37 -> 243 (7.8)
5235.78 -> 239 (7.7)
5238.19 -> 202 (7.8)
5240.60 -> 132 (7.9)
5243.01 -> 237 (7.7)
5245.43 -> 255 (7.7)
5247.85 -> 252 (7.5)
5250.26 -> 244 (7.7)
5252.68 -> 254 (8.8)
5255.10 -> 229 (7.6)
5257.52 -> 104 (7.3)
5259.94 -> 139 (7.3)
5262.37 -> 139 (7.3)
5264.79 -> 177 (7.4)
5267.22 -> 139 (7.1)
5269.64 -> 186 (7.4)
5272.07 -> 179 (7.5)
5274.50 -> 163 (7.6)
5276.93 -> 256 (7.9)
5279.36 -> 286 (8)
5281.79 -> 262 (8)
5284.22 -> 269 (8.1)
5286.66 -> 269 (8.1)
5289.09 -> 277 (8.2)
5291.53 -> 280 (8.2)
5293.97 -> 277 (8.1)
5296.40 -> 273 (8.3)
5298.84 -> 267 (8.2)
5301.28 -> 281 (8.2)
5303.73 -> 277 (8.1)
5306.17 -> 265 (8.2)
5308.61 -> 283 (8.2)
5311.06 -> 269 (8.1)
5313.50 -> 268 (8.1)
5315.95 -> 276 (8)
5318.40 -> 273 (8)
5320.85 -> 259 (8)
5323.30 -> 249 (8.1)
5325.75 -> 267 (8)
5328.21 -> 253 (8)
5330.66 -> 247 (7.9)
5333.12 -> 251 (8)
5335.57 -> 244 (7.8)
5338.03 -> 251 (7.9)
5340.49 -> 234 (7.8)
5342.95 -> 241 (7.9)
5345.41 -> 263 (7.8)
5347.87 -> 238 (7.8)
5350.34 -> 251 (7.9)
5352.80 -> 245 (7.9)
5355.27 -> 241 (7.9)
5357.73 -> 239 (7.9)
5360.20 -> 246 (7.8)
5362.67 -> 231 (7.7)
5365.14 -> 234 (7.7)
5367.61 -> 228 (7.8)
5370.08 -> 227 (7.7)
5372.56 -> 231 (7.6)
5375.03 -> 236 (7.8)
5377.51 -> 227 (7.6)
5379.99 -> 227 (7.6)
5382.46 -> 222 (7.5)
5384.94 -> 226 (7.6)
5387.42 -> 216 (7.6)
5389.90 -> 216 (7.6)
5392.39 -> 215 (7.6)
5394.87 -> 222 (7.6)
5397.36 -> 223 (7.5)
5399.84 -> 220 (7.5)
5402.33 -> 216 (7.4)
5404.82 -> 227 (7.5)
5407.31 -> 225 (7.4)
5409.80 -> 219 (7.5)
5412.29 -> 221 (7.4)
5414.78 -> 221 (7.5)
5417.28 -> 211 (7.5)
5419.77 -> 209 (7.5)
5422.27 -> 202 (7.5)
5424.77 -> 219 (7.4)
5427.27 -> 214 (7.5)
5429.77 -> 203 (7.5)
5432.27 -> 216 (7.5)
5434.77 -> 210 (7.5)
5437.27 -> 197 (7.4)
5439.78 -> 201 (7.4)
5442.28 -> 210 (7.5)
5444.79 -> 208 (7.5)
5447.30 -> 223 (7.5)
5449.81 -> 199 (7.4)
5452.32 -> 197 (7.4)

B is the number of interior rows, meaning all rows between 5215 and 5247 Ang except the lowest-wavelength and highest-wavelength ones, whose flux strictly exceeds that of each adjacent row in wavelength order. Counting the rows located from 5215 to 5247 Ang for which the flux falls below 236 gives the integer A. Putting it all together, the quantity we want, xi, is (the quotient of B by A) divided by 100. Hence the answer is 0.0050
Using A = 4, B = 2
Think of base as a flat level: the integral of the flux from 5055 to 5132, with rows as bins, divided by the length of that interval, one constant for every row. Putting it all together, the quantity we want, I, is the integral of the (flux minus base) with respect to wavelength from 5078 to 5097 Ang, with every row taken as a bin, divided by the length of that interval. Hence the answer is 8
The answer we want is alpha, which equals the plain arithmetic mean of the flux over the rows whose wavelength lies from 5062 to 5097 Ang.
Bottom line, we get 235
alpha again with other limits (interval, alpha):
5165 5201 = 232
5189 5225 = 240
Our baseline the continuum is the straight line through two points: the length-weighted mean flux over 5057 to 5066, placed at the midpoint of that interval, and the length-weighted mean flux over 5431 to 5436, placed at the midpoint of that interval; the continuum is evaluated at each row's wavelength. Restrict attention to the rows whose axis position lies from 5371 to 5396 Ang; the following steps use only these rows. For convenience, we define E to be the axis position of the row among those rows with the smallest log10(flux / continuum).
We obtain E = 5392.39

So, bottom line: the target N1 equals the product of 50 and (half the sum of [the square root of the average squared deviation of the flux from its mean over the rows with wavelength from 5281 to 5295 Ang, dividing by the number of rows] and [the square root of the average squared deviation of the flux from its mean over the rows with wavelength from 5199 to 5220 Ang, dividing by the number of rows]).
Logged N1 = 264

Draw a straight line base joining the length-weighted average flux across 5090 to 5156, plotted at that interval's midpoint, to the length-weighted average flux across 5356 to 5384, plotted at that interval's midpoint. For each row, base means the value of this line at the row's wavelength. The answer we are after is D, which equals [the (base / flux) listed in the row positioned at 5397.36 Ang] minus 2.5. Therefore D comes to -1.455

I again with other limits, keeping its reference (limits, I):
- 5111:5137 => -2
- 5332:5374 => 16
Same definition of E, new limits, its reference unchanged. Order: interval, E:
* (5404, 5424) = 5422.27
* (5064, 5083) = 5076.70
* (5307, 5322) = 5320.85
